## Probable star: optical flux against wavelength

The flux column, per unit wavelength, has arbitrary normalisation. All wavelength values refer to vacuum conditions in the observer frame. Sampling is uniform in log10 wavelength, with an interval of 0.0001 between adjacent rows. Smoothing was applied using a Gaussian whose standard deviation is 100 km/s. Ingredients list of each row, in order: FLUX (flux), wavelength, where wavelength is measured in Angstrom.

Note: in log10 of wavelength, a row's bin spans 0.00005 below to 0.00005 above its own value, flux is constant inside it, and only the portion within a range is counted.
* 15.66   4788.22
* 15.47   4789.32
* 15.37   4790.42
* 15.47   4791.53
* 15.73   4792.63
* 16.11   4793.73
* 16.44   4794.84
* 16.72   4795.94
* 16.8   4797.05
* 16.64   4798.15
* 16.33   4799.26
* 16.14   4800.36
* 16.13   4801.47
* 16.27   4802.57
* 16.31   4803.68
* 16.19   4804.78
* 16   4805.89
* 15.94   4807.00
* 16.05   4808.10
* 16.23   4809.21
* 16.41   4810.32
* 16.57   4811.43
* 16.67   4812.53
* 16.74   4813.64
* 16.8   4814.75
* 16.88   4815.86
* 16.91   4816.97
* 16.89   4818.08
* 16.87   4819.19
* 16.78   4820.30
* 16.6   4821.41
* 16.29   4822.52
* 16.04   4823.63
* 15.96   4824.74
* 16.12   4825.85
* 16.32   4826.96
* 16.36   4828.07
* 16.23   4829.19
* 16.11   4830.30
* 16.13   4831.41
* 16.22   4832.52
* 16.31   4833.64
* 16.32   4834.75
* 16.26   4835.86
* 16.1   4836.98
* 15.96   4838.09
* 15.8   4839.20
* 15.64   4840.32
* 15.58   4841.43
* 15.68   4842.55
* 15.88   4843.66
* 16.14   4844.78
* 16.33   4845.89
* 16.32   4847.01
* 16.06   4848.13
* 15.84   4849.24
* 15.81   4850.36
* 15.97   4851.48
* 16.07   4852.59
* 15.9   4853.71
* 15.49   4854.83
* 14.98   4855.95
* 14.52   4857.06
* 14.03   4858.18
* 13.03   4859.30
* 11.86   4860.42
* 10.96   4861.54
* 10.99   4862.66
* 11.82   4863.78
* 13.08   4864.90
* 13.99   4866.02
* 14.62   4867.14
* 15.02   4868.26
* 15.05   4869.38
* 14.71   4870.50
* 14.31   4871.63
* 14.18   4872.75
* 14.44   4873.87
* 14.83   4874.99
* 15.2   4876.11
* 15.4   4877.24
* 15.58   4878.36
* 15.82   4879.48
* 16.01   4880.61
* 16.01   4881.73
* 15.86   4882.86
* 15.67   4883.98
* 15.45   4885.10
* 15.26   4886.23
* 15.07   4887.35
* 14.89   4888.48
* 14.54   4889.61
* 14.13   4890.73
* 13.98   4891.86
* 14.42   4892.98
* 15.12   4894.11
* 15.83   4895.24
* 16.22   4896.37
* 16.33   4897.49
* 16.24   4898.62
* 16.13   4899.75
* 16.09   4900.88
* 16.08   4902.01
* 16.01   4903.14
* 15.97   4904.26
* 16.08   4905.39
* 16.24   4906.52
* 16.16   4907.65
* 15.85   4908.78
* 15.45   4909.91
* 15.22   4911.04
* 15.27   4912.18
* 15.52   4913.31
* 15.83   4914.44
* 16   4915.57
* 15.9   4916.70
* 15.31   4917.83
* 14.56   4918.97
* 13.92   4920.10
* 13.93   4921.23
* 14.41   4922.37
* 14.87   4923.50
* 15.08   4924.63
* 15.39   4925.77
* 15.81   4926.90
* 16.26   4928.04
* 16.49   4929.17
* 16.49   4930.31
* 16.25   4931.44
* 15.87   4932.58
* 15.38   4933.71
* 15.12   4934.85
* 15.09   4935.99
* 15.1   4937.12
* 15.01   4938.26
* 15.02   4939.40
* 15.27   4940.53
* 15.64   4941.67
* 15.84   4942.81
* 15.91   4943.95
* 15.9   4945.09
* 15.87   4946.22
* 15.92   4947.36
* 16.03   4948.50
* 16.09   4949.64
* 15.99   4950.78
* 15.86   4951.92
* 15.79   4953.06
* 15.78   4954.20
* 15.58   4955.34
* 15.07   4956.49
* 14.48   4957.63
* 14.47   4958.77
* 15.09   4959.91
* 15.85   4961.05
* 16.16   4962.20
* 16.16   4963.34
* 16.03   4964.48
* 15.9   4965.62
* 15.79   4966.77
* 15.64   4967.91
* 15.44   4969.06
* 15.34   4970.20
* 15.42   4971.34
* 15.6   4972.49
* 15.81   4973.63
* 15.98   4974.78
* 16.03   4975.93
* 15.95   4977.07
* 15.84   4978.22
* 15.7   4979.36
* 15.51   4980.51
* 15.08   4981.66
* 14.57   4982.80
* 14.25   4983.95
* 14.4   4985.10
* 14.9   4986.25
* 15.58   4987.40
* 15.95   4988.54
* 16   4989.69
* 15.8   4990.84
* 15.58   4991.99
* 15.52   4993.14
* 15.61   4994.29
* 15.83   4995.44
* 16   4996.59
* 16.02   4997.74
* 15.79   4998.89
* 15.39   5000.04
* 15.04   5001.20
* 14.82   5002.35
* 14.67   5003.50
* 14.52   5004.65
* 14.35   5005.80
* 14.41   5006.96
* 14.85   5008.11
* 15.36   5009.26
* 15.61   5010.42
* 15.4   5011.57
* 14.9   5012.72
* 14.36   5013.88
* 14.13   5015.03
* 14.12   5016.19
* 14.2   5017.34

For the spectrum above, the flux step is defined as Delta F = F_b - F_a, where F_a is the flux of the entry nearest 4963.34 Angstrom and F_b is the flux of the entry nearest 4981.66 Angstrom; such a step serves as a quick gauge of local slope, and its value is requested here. -1.08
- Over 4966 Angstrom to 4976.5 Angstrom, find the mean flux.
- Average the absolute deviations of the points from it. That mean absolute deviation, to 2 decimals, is 0.20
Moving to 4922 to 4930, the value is 0.61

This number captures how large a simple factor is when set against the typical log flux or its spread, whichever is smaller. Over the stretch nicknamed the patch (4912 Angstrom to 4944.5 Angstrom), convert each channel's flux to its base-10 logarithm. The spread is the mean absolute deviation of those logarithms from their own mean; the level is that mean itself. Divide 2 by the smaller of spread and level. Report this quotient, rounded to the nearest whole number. 134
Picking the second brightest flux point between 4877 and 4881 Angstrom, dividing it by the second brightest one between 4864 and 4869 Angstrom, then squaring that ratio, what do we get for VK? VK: 1.17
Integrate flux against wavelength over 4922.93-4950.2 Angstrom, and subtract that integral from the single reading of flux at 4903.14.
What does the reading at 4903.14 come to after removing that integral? -411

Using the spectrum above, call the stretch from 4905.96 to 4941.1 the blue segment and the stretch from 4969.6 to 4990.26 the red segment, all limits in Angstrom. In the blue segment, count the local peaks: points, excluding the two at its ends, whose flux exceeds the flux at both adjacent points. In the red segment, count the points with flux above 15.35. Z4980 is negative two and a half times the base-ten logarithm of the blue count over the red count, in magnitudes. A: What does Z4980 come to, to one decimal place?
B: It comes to 1.9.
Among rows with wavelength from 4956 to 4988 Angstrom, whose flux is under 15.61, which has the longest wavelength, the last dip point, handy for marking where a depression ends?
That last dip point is 4987.40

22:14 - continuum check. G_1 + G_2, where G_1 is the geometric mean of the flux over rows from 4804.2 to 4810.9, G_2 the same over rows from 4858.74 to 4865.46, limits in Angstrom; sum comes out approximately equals 28.1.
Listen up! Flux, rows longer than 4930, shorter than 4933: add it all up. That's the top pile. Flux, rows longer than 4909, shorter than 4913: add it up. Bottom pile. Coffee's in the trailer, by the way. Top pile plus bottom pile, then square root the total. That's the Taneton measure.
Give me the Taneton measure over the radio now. 9.72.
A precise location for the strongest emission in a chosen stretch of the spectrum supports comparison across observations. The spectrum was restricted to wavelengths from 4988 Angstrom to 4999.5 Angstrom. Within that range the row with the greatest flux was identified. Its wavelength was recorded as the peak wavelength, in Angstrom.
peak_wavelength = 4997.74 Angstrom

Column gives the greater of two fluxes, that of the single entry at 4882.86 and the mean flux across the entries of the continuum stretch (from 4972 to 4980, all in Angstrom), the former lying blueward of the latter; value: 15.9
